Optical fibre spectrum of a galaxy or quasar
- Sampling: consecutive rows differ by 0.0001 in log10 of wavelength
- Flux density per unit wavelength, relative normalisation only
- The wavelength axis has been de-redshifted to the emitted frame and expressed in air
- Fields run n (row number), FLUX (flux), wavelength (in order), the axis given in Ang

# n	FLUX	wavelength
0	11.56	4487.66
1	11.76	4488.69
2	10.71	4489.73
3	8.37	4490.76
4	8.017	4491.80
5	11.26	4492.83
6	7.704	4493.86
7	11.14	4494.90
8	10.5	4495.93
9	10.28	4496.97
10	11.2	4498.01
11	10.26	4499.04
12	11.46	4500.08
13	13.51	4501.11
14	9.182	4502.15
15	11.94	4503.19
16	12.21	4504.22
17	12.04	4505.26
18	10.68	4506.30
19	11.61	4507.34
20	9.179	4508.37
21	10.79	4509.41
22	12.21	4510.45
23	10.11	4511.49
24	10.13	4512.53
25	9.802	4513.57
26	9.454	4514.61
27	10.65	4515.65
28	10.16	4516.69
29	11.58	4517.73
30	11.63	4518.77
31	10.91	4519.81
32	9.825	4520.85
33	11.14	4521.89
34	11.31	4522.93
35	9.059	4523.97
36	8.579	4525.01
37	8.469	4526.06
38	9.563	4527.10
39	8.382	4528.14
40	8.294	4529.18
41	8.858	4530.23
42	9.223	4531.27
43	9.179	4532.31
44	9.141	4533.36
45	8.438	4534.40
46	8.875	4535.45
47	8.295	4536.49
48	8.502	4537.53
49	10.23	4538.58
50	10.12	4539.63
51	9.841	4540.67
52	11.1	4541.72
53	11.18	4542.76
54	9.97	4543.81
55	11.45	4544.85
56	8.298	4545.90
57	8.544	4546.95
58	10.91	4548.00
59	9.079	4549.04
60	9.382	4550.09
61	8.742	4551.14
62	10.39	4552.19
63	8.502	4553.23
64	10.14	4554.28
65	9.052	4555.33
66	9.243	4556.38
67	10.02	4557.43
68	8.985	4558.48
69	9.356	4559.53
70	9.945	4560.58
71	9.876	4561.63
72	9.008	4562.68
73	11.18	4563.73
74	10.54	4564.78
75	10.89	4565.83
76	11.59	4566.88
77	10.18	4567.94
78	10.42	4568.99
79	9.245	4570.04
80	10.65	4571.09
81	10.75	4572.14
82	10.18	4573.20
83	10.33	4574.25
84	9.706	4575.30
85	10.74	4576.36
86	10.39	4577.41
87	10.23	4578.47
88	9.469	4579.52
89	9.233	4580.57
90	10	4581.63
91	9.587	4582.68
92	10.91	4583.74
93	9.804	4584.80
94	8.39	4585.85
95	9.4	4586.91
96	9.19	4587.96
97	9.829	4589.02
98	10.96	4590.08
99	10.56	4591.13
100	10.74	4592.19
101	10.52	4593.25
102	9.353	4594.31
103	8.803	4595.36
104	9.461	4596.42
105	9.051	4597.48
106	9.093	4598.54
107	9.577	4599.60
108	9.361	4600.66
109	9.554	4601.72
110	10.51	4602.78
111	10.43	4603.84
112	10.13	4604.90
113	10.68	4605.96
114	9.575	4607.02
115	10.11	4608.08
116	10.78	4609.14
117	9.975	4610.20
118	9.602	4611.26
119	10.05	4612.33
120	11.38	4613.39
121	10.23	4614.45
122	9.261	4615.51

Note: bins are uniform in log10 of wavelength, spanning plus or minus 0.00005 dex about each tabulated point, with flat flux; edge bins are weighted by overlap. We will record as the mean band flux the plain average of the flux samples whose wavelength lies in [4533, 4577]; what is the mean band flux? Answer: 9.8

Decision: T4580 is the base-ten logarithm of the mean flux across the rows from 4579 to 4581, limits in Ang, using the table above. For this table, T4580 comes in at 0.97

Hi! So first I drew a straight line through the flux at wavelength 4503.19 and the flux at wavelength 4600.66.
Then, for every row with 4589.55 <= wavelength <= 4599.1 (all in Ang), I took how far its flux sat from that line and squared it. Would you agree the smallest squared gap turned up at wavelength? 4596.42 Ang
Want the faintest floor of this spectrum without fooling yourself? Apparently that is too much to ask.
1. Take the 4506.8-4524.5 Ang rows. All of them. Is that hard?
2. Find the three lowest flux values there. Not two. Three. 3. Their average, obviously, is 9.2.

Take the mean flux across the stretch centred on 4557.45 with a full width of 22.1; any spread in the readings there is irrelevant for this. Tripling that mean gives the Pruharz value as 29.4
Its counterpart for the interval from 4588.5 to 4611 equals 29.9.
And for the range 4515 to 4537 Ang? 28.8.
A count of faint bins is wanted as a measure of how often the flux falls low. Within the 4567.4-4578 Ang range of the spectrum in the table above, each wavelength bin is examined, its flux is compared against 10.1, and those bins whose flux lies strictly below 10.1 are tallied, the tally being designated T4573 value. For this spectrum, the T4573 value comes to 2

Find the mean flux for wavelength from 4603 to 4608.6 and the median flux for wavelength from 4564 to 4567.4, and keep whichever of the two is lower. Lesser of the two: 10.2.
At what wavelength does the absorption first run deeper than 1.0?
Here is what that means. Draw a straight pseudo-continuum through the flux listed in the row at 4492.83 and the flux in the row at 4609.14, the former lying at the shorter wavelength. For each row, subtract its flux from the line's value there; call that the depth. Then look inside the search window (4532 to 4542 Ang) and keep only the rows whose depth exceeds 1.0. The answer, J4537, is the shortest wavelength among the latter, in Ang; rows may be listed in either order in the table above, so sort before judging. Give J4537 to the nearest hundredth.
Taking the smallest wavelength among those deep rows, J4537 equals 4532.31 Ang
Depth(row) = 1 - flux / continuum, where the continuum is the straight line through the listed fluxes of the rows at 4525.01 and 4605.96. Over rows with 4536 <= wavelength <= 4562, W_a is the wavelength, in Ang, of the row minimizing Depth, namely 4544.85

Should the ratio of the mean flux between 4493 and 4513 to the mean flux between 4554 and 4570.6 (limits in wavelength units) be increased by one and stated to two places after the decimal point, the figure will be 2.09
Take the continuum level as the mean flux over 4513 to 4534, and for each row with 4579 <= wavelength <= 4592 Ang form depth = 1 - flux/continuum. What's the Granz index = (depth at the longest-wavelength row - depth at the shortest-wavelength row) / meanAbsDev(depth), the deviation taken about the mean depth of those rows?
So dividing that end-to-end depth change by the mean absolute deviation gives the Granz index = -1.9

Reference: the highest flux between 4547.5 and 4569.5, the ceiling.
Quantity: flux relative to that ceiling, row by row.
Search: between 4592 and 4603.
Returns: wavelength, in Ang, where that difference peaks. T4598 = 4592.19 Ang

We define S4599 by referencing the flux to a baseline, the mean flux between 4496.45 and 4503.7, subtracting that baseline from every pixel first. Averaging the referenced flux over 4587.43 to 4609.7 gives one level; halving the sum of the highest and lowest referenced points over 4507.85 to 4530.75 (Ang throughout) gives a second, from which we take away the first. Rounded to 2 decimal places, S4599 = 0.33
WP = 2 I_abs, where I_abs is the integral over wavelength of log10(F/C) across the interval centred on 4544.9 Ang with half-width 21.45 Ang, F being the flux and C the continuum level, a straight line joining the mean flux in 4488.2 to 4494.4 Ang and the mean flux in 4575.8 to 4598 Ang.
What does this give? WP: -1.2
